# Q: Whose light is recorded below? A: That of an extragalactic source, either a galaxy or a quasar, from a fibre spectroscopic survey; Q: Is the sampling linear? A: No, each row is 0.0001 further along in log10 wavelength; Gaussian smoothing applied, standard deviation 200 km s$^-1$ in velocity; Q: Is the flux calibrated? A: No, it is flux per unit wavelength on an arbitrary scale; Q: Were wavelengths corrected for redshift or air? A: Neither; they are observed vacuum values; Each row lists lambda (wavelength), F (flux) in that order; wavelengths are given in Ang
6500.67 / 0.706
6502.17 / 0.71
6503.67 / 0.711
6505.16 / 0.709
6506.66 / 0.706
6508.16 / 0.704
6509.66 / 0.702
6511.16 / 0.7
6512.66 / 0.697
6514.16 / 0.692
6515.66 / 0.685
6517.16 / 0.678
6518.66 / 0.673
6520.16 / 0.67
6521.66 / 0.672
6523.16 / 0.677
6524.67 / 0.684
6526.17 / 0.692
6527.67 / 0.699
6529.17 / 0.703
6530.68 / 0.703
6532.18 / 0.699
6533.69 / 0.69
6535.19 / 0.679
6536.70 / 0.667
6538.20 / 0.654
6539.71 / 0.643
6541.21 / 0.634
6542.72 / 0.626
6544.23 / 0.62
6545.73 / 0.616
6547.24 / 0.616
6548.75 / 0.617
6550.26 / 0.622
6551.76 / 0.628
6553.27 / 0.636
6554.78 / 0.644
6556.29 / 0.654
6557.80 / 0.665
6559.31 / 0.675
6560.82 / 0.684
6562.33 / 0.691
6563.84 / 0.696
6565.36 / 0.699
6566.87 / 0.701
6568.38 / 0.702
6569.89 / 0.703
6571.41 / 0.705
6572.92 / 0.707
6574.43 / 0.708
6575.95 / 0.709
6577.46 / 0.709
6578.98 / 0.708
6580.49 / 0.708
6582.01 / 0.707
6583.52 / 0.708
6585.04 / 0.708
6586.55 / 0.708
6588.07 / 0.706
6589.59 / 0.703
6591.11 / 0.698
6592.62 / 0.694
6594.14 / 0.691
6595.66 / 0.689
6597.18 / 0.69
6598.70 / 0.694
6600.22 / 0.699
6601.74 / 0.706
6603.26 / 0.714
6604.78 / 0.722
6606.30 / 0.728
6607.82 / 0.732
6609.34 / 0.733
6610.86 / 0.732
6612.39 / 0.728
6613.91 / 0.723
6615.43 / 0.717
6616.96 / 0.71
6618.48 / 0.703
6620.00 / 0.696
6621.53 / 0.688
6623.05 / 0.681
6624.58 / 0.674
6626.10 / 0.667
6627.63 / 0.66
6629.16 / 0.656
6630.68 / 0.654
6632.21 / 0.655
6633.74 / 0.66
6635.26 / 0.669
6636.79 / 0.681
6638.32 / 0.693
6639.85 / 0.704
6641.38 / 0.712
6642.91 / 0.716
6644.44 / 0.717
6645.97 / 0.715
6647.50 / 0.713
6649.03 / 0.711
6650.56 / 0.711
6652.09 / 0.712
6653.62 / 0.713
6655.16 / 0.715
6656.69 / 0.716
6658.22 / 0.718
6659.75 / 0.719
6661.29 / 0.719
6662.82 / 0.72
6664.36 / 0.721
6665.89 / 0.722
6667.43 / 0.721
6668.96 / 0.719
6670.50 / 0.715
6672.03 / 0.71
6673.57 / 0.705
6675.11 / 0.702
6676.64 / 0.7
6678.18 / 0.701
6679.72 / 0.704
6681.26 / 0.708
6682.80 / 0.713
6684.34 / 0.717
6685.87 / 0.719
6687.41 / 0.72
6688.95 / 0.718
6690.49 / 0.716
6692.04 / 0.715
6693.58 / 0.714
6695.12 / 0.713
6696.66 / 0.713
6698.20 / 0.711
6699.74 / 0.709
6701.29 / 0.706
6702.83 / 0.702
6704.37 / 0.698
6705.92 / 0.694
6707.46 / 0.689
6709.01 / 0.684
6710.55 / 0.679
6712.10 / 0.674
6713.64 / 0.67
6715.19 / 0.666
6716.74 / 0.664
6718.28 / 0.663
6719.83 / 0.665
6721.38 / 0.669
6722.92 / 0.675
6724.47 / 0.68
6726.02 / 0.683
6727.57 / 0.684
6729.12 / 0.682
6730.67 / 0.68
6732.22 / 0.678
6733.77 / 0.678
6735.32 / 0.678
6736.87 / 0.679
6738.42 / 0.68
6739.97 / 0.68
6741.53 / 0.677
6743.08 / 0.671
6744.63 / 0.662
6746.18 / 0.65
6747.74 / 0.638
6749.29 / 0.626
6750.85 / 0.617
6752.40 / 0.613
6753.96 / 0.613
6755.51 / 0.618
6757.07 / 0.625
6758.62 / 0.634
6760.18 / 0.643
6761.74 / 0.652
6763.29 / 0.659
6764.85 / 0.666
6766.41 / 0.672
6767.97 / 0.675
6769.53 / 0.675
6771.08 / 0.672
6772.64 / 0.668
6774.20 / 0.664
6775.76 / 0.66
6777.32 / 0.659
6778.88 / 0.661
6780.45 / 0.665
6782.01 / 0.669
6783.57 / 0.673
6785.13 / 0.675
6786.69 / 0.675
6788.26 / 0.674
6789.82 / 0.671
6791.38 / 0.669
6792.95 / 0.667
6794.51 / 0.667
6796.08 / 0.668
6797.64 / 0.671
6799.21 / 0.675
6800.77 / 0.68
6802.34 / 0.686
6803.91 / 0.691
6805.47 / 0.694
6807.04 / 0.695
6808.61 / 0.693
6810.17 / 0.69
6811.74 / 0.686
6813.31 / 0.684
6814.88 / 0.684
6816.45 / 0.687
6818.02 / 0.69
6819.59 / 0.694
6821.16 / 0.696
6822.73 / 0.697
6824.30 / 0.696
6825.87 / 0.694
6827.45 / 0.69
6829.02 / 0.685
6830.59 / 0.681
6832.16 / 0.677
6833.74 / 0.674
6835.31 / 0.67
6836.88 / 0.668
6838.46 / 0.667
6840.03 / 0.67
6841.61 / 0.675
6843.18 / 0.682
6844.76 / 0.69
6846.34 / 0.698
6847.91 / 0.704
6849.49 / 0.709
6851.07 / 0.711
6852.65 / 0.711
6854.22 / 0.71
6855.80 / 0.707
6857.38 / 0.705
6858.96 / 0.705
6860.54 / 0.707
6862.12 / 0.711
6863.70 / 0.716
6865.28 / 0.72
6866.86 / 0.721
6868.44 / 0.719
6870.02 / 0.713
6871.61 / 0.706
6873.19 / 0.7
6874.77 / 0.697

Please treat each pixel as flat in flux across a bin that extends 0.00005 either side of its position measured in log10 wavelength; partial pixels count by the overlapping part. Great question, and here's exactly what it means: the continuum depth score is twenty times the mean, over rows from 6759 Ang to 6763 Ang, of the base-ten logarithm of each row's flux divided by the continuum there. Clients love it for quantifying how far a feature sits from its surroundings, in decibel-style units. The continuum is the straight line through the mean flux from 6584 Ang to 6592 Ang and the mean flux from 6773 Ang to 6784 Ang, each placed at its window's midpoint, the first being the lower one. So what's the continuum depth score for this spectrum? -0.27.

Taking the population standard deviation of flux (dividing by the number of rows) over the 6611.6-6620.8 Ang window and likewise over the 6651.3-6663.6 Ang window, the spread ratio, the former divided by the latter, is 4.0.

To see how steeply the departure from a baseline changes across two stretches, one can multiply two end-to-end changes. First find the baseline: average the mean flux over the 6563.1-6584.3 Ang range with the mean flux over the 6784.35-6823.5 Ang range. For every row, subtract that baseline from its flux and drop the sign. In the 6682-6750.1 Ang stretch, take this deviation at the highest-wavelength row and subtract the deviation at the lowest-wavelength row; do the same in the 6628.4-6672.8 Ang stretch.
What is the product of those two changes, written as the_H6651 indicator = -0.0010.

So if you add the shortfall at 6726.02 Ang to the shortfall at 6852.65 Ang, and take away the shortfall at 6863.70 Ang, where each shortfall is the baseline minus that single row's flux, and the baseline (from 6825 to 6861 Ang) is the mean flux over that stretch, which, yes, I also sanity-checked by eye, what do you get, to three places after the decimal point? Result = 0.013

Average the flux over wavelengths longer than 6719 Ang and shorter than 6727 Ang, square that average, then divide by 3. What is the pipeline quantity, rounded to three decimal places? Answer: 0.152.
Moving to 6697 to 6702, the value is 0.167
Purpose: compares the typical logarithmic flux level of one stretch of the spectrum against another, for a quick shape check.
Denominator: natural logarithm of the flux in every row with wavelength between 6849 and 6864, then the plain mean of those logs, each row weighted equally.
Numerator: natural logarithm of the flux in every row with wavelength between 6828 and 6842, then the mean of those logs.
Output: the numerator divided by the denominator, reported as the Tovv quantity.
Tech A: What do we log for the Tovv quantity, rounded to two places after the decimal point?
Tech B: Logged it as 1.15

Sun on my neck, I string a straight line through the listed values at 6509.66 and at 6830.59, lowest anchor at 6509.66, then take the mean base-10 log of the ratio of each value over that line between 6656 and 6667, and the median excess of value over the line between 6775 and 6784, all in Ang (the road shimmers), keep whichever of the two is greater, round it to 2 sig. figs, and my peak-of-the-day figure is 0.017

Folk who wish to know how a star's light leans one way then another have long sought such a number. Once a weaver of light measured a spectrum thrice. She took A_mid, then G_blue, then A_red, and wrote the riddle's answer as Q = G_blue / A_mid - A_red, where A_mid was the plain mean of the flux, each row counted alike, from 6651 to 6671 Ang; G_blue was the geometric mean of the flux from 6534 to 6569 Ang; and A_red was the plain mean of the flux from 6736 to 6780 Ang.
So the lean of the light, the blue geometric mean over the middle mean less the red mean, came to 0.258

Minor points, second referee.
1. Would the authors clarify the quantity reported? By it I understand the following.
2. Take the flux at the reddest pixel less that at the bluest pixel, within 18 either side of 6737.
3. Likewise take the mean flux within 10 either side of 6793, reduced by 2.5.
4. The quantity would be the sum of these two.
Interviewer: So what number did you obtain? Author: -1.88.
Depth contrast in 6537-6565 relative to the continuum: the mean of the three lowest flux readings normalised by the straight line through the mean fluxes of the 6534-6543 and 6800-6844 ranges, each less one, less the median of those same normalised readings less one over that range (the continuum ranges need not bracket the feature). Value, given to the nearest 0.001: -0.035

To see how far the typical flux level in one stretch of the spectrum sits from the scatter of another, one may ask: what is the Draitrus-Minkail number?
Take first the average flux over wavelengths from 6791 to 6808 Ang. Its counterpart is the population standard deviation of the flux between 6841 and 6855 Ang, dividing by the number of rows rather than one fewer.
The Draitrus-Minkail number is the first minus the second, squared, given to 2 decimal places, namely 0.44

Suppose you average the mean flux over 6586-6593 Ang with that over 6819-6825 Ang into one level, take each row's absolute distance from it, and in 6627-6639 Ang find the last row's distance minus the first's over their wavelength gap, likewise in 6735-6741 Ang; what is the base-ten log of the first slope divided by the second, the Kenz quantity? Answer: 0.9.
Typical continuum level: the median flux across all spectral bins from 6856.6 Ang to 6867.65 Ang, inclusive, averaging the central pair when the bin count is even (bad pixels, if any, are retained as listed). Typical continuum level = 0.711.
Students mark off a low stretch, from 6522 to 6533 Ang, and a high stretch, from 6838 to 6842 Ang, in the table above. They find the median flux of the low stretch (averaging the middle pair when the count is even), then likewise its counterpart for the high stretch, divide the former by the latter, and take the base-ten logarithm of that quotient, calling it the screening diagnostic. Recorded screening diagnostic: 0.018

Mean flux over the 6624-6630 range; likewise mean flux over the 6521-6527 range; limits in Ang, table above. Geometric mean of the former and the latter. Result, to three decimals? 0.673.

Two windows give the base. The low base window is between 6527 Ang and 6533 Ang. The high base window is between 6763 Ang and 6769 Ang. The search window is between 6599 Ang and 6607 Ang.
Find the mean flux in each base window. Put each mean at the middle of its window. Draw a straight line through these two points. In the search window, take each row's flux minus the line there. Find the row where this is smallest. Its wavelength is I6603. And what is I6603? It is 6600.22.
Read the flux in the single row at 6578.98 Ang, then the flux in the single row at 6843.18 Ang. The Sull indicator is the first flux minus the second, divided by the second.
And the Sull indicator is 0.038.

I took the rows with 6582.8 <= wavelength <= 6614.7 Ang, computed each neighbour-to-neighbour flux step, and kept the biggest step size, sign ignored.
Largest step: 0.0080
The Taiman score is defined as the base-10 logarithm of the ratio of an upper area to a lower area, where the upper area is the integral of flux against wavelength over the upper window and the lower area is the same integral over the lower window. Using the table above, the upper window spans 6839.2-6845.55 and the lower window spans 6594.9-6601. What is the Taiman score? 0.01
